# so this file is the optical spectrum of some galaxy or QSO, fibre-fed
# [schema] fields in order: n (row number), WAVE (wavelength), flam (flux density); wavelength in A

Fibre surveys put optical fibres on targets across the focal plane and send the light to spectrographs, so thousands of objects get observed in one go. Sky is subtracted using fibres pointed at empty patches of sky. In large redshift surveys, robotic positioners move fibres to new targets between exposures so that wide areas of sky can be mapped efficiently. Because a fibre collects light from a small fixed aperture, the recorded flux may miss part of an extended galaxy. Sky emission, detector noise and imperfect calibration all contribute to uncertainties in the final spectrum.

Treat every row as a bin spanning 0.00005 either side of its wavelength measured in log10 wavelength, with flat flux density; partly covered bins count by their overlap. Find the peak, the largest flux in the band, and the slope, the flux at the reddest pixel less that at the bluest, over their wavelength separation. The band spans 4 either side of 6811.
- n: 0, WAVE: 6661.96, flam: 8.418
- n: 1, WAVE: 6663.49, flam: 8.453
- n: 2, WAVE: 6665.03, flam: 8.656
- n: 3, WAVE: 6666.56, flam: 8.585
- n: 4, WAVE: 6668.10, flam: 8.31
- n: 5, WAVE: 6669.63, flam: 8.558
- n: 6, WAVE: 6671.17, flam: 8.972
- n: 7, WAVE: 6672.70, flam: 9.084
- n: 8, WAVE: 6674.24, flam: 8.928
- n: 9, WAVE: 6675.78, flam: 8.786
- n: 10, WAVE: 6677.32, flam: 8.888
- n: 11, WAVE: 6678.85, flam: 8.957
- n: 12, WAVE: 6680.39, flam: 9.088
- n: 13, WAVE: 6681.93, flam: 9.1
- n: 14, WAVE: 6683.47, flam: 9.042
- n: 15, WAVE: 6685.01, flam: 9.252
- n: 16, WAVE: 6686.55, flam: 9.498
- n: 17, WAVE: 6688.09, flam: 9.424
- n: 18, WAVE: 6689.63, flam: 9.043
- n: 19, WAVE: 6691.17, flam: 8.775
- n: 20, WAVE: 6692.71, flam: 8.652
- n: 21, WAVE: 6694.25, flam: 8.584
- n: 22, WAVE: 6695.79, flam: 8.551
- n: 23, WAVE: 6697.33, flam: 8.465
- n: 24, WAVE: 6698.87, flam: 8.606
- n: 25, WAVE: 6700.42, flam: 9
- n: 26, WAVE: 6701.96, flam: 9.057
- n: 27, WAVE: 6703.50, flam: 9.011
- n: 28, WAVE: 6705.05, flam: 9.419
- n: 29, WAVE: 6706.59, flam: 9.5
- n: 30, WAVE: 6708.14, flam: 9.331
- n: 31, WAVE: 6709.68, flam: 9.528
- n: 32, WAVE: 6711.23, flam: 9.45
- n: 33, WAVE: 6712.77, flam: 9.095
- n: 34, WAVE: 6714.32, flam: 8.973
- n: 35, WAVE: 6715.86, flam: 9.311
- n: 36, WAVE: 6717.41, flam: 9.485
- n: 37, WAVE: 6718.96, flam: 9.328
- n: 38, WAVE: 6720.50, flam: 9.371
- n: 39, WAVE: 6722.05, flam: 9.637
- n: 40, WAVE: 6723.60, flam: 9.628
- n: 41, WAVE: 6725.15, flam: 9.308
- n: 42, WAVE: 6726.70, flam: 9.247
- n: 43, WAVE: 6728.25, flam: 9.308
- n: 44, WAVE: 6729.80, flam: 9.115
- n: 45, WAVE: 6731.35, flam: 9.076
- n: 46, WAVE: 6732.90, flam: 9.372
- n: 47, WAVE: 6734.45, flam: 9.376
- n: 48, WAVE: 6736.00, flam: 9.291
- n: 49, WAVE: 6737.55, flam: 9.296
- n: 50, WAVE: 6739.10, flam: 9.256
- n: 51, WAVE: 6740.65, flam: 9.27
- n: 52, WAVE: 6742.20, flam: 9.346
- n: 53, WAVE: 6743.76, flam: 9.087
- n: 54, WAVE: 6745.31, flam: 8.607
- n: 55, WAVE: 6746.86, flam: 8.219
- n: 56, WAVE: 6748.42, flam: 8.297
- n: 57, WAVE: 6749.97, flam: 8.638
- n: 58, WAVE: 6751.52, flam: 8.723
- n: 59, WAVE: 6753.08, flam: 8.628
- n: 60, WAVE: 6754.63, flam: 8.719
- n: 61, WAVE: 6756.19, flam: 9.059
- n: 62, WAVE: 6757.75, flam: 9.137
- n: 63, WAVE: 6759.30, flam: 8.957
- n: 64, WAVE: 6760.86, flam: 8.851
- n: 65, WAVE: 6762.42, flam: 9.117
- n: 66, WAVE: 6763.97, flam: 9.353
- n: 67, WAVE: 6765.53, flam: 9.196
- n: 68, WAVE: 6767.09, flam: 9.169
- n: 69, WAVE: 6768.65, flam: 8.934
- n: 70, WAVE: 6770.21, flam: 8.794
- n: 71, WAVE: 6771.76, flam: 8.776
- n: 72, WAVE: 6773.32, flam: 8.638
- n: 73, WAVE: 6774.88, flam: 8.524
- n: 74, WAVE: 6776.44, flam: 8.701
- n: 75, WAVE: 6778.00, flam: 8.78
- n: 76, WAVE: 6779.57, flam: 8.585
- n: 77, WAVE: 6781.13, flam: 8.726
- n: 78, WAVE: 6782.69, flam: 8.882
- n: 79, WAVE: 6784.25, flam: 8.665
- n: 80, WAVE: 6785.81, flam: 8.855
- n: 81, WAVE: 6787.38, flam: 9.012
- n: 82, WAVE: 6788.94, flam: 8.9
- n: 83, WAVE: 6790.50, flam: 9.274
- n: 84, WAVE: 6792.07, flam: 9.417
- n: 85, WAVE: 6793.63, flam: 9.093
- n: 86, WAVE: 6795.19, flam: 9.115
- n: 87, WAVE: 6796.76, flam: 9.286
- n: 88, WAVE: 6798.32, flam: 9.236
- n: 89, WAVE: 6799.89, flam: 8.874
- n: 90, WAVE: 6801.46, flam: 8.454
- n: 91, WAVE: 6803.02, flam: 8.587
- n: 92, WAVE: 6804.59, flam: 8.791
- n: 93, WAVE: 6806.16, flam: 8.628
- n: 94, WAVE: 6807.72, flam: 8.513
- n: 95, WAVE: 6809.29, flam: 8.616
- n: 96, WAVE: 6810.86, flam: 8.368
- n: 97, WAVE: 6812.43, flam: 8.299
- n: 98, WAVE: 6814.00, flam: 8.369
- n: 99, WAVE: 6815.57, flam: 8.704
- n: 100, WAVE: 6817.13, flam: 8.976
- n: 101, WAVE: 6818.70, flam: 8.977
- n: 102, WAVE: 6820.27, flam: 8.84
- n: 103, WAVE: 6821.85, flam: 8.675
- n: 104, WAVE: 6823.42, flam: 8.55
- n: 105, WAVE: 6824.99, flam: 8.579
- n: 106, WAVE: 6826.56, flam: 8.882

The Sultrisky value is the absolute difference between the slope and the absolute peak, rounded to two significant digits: 8.6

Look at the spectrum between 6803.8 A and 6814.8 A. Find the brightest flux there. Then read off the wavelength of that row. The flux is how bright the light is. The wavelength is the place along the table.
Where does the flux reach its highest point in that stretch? 6804.59 A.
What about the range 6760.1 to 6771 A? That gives 6763.97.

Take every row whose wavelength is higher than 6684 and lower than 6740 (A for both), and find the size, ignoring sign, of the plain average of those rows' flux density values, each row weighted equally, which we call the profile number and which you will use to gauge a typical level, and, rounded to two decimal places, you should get 9.18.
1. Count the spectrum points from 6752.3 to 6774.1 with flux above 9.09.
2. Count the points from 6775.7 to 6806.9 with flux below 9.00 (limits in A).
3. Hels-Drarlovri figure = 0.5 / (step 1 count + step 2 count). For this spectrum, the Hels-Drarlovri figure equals 0.028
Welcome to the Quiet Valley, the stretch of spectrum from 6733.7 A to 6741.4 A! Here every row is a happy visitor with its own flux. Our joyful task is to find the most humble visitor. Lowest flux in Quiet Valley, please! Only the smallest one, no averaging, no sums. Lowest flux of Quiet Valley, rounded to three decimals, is 9.256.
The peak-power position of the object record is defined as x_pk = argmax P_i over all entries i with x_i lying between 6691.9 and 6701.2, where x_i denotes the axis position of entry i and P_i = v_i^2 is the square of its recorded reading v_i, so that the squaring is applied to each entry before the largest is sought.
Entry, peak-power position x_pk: 6700.42 A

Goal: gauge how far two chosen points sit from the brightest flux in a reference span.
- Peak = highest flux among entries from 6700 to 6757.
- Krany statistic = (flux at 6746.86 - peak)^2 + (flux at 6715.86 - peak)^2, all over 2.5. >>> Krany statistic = 0.85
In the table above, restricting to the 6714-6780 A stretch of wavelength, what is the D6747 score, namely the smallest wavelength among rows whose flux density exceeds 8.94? 6714.32 A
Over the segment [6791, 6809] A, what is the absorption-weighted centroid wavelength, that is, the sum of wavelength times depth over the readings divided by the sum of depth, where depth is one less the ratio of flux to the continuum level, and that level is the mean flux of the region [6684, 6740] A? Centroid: 6804.8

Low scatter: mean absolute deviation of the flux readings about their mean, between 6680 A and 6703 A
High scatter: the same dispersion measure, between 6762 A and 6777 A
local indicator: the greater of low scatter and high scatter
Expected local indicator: 0.270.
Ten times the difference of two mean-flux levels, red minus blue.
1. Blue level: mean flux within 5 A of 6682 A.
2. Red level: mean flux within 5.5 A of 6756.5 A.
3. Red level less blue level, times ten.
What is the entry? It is -2.5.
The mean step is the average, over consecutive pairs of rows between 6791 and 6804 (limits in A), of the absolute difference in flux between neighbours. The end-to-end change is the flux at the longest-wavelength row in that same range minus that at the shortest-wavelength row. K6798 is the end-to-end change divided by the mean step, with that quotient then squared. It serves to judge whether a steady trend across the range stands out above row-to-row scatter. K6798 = 15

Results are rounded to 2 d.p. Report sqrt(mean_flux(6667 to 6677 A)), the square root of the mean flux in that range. 2.96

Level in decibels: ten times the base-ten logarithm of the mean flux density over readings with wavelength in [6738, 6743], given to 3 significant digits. 9.68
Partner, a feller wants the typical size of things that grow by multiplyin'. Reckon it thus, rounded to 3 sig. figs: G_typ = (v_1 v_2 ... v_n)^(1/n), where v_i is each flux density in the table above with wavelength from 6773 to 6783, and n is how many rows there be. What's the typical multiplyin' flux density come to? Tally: 8.69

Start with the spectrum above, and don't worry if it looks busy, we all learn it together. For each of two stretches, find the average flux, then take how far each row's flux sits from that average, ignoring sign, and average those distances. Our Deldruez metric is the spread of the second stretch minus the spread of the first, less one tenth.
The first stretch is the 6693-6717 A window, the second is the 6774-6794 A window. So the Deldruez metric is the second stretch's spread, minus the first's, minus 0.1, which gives -0.19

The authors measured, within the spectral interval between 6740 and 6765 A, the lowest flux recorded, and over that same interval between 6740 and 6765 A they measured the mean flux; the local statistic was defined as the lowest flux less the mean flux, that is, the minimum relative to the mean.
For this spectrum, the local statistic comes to -0.66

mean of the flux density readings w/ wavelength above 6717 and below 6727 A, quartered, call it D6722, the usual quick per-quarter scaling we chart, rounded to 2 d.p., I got 2.36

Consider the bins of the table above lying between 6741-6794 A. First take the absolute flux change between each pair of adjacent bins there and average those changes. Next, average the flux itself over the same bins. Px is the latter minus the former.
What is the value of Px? 8.69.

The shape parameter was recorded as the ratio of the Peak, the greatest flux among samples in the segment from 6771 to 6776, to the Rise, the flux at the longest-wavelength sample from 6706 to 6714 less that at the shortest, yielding -22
